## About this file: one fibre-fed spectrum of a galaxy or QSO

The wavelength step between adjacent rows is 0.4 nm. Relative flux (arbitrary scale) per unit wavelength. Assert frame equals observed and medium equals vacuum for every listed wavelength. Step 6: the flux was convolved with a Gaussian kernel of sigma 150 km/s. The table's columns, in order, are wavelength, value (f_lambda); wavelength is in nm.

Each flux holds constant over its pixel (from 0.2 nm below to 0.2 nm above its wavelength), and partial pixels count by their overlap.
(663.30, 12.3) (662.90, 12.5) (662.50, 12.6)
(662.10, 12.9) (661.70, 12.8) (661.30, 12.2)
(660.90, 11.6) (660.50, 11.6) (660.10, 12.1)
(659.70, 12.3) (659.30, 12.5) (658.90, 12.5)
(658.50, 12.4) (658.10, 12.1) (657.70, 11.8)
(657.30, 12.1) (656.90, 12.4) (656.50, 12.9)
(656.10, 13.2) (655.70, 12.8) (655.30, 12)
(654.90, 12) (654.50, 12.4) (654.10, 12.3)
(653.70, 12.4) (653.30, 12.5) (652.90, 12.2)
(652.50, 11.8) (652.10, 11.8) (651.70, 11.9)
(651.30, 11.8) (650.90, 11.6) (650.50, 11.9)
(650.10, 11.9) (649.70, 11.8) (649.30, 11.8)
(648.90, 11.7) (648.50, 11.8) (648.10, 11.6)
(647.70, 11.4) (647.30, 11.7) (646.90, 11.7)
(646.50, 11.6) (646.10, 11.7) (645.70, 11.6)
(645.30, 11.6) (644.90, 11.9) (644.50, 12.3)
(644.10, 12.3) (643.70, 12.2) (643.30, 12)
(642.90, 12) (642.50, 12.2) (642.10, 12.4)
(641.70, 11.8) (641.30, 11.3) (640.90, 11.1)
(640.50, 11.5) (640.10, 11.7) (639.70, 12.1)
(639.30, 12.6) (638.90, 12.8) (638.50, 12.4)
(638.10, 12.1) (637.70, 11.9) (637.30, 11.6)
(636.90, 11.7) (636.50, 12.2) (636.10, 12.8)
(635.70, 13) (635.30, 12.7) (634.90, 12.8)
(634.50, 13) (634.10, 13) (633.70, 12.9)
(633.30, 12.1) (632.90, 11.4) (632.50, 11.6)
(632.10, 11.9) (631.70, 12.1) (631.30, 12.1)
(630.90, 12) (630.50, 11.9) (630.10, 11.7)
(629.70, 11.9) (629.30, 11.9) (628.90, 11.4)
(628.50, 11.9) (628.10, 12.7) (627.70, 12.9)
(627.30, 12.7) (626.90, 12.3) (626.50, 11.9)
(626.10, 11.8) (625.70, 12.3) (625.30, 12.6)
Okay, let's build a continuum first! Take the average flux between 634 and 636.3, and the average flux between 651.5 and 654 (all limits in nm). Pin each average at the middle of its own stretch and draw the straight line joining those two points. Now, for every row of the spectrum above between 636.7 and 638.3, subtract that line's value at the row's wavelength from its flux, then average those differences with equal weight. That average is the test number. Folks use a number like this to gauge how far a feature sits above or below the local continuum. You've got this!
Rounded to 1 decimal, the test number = -1.0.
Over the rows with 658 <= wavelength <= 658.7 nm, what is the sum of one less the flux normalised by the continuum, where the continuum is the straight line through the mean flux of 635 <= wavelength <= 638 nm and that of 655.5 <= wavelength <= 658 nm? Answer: 0.05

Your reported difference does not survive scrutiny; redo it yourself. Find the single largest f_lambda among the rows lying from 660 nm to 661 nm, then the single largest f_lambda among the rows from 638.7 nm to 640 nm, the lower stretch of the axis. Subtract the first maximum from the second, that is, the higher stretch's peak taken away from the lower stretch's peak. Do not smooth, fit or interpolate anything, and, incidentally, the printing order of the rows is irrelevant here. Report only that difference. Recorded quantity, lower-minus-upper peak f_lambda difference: 0.7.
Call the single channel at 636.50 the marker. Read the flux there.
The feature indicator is 12.2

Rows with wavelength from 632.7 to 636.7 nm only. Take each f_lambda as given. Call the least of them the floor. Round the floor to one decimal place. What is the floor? 11.4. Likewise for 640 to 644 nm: 11.1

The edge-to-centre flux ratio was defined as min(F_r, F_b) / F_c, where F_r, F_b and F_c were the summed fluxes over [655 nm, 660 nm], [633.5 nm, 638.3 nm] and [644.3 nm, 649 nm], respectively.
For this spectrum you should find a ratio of 1.06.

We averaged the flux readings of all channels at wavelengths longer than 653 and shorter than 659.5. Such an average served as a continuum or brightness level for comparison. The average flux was 12.39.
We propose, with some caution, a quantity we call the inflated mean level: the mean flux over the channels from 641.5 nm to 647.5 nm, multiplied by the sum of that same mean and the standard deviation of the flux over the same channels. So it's 146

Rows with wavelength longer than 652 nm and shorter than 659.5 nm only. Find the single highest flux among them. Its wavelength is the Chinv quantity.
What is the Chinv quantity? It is 656.10 nm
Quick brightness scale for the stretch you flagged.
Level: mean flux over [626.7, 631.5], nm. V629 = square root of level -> 3.48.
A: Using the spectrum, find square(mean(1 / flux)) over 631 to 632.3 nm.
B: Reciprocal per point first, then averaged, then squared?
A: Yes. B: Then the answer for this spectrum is 0.0069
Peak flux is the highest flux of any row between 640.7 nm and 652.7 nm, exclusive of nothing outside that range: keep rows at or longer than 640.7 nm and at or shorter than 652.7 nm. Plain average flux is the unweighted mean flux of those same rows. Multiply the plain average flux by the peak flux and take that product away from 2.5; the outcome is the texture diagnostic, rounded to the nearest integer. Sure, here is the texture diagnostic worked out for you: -144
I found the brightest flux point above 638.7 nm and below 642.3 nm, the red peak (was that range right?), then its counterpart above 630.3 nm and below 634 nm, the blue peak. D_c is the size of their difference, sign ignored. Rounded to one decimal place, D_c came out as 0.1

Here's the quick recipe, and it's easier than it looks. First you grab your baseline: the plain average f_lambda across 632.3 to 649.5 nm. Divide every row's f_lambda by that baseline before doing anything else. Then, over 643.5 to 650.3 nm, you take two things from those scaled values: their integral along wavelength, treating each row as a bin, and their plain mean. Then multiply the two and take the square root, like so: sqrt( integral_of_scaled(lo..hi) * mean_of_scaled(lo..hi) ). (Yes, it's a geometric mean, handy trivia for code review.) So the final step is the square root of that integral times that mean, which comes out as 2.56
